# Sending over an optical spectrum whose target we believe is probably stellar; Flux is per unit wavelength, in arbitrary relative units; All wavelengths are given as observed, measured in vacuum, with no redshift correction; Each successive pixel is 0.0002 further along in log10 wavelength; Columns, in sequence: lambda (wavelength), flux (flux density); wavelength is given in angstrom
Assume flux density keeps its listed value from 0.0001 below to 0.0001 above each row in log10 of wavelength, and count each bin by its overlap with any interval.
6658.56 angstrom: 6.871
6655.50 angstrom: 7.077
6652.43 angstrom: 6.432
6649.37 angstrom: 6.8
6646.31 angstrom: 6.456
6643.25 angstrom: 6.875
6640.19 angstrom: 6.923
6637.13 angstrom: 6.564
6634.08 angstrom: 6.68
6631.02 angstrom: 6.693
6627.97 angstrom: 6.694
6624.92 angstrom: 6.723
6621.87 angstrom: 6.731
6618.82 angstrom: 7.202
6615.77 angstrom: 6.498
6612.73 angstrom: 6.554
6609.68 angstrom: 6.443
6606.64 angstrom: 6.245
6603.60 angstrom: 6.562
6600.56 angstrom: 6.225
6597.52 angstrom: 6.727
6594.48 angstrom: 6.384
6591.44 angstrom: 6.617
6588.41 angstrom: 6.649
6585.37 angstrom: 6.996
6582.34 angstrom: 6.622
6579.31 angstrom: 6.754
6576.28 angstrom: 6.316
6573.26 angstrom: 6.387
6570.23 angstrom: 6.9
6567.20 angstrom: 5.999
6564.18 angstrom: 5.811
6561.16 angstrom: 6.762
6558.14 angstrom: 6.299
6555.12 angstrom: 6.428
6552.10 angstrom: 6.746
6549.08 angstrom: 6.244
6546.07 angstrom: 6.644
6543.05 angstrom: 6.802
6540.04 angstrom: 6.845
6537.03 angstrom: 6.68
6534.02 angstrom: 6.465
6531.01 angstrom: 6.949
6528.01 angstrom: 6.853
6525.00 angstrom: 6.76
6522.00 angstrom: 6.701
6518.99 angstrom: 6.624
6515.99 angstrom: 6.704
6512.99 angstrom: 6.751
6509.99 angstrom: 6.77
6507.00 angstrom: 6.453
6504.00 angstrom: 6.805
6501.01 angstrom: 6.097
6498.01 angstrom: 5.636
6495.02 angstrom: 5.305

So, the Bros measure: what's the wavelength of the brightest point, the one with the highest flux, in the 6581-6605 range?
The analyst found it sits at 6585.37 angstrom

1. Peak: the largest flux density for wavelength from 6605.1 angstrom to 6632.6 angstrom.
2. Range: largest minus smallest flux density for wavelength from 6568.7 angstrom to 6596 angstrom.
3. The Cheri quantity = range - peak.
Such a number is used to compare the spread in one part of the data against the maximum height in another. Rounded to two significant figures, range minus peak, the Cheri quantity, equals -6.5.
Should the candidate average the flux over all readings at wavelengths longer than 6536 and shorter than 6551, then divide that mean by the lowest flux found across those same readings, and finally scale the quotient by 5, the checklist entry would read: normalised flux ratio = 5.32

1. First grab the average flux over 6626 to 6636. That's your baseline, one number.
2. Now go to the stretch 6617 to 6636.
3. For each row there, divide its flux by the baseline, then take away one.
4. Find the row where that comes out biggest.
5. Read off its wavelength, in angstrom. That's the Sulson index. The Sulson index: 6618.82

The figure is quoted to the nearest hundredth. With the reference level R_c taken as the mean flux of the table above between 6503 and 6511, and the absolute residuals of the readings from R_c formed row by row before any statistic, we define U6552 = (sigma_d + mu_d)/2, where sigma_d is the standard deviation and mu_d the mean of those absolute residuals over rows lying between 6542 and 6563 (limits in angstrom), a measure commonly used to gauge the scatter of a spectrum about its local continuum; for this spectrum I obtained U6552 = 0.17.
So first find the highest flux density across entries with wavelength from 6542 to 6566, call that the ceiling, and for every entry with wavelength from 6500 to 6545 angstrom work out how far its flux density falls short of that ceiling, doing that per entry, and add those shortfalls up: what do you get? 1.8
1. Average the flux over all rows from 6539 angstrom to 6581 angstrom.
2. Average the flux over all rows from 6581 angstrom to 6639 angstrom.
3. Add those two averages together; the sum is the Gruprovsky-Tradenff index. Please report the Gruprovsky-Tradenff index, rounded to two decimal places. 13.12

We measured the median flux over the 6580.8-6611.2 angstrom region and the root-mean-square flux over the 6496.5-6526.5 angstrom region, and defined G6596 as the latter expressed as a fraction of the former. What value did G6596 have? 0.99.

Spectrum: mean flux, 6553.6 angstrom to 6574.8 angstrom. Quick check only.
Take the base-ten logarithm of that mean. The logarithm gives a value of 0.804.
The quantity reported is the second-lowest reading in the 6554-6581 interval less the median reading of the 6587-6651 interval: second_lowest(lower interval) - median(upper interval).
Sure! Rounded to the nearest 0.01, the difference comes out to -0.65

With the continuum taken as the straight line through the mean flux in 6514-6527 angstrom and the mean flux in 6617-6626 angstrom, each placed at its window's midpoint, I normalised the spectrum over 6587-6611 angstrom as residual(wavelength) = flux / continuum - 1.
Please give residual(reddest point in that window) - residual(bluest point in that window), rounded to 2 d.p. -0.04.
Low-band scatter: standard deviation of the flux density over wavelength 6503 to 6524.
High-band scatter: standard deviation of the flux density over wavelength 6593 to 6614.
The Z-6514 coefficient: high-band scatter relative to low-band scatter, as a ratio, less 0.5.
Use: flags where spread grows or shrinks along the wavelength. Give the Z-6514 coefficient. 1.03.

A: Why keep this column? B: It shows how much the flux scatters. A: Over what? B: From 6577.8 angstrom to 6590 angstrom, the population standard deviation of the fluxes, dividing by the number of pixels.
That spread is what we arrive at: 0.147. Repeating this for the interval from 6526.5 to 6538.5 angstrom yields 0.184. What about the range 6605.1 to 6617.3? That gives 0.117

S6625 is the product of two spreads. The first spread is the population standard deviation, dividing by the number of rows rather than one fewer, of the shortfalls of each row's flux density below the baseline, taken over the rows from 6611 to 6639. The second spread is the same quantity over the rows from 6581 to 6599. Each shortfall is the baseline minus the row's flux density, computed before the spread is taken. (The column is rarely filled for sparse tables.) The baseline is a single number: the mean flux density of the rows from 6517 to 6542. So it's 0.035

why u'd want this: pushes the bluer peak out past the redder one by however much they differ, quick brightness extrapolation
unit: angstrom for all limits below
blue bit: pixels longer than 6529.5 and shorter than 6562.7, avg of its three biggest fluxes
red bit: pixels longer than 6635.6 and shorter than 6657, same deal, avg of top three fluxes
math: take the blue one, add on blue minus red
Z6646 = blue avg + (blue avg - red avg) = 6.77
